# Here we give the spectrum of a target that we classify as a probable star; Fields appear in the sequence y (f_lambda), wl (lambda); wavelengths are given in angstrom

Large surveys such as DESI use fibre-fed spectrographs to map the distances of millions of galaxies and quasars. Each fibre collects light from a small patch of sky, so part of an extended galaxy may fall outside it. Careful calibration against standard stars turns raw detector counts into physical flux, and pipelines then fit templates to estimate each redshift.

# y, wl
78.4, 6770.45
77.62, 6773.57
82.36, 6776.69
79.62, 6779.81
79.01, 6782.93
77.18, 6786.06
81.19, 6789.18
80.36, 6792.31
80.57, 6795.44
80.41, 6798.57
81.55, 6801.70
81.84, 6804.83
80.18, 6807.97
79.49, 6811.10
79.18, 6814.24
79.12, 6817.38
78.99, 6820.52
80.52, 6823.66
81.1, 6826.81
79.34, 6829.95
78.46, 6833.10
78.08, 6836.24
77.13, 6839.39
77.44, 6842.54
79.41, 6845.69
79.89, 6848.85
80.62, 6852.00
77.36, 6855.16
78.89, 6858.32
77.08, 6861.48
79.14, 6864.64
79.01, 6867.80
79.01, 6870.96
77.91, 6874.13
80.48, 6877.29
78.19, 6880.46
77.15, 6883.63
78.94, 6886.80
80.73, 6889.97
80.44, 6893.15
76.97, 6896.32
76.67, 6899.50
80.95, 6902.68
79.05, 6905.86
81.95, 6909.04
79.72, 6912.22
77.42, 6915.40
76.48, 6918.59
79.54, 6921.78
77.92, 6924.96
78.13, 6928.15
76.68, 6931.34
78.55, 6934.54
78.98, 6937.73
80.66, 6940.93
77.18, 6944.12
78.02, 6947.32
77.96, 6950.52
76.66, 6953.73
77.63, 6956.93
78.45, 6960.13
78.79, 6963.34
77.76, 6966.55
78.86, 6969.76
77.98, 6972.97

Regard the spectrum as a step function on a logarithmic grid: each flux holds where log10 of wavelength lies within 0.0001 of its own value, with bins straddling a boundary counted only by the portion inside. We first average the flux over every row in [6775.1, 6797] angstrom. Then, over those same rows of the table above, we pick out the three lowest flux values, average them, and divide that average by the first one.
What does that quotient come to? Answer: 0.9820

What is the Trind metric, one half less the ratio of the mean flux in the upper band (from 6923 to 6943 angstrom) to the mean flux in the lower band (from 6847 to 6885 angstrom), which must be -0.497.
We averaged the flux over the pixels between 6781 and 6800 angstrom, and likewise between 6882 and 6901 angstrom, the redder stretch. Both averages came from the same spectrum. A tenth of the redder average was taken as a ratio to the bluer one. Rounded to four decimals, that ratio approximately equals 0.0984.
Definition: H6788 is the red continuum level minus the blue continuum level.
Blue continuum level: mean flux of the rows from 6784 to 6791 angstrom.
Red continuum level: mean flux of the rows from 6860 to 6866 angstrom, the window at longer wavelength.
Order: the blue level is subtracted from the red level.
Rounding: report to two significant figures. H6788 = -1.1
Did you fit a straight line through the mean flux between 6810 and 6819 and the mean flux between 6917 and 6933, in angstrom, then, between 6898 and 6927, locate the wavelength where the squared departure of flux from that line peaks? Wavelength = 6909.04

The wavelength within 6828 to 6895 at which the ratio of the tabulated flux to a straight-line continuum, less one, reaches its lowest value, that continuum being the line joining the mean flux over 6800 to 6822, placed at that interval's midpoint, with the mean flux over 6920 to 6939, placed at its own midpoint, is 6839.39 angstrom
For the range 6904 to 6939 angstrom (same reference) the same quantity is 6918.59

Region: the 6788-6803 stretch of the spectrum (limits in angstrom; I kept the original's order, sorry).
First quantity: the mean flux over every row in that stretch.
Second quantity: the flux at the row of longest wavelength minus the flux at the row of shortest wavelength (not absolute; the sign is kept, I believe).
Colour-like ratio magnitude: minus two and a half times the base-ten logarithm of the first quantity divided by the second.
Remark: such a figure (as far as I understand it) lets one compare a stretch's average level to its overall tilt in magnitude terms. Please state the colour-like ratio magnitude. -5.9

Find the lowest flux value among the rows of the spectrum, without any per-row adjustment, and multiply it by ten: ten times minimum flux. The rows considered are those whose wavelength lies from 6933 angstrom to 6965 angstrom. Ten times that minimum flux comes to 767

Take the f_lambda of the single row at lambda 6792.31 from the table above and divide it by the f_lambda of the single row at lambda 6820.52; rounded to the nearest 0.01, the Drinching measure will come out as 1.02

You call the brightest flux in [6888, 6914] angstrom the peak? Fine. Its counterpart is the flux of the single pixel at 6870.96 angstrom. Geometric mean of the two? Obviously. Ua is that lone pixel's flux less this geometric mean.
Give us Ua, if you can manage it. -1.46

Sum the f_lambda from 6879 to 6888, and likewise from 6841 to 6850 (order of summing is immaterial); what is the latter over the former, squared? 1.02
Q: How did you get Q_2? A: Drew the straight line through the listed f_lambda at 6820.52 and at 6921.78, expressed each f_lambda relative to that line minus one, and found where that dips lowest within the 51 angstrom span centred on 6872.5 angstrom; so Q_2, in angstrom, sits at 6896.32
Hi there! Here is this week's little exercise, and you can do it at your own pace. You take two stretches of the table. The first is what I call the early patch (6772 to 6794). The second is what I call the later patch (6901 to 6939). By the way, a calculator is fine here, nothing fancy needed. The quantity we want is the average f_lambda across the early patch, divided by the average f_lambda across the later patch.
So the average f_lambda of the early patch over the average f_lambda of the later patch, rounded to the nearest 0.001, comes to 1.011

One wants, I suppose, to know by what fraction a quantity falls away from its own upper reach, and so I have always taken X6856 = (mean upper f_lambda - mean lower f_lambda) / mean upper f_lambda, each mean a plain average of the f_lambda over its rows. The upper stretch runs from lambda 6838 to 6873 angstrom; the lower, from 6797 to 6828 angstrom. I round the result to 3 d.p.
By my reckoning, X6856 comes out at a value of -0.020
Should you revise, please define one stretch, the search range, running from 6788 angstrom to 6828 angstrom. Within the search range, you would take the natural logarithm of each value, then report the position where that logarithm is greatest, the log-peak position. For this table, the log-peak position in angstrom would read 6804.83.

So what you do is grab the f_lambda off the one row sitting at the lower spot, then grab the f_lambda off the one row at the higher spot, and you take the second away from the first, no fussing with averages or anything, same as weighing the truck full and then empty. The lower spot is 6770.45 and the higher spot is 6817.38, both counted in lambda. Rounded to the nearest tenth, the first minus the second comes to -0.7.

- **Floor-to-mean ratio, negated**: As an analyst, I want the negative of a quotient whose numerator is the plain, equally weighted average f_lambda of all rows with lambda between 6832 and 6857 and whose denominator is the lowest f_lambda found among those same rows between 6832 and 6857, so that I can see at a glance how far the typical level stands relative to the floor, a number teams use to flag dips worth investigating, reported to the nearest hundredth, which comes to -1.02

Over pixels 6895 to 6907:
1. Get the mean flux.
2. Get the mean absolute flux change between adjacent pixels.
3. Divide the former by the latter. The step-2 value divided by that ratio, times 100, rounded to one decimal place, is 6.0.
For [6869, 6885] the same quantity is 3.9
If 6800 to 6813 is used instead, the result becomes 1.0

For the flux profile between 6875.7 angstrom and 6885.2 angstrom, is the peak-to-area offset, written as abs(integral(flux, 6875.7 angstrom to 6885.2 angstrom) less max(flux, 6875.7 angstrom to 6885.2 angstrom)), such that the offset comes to 667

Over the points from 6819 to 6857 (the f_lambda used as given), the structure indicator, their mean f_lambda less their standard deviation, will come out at 77.7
